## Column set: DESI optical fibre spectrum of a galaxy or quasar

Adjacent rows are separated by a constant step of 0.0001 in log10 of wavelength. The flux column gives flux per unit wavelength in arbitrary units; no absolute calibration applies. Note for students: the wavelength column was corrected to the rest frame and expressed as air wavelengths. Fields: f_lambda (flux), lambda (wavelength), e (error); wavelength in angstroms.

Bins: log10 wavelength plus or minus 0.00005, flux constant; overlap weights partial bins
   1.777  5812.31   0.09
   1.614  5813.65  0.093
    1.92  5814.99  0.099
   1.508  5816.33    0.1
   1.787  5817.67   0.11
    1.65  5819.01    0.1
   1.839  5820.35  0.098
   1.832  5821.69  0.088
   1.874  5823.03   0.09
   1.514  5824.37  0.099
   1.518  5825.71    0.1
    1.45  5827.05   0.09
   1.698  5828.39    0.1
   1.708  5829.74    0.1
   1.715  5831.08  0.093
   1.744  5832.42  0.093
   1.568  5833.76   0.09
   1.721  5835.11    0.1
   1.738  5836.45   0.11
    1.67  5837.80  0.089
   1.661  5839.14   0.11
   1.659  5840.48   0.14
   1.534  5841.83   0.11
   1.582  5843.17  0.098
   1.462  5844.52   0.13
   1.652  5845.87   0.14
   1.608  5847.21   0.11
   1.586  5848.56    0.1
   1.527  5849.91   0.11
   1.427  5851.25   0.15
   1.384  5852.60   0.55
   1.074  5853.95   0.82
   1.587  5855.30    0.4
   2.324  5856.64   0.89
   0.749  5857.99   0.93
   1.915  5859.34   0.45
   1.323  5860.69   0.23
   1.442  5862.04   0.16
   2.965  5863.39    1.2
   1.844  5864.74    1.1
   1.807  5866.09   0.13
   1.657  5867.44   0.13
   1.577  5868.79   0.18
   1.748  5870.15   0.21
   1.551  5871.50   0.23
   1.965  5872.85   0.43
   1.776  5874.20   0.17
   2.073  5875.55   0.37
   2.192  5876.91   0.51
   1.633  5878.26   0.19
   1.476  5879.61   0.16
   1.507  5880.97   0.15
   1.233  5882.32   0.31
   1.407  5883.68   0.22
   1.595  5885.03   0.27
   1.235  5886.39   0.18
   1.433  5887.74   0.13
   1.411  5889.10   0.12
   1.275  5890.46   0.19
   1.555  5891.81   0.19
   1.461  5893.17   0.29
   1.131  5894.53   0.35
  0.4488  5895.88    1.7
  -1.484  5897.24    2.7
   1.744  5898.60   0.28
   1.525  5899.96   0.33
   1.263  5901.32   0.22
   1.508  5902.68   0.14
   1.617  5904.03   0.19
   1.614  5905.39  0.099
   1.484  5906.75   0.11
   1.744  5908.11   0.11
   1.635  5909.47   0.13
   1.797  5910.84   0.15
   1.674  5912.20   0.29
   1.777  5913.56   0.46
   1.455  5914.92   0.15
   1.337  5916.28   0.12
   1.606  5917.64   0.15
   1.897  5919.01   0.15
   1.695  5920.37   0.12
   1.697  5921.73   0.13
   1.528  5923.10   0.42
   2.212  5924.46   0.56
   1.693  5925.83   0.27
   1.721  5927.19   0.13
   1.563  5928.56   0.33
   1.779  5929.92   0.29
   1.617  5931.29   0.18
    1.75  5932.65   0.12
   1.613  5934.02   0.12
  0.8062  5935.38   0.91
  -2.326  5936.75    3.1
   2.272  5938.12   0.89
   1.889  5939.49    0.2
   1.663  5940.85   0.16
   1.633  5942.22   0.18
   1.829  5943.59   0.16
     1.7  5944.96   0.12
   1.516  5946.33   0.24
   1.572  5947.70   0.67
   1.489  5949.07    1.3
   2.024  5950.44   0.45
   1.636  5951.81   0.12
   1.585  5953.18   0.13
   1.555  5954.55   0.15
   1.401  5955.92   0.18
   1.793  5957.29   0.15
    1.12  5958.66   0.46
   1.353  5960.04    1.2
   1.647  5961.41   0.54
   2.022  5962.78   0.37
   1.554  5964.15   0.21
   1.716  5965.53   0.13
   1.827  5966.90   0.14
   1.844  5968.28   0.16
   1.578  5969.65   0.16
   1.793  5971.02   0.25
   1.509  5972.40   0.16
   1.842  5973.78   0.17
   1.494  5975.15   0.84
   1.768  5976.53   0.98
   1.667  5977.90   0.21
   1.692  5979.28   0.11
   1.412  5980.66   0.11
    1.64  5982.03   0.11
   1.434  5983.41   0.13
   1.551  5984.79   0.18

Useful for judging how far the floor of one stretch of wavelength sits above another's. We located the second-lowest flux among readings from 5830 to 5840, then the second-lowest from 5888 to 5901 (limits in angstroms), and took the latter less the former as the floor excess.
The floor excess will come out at -1.2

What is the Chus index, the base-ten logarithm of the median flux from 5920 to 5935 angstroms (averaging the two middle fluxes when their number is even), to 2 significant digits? 0.23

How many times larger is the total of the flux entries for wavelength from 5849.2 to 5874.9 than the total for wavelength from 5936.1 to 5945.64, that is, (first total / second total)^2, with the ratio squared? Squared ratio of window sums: 13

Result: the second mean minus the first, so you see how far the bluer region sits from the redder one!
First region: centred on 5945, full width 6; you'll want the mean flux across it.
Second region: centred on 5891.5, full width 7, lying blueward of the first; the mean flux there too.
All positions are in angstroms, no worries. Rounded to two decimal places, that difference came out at -0.28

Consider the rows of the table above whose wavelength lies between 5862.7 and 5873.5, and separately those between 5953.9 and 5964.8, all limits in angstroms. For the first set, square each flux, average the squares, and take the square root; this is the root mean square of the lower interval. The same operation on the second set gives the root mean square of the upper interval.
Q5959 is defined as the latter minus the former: -0.36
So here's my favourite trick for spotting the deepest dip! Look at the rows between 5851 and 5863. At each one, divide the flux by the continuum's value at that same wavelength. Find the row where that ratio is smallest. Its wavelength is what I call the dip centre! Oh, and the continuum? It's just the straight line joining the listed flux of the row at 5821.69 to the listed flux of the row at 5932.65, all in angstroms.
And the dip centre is 5857.99 angstroms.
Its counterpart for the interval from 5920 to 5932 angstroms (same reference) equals 5923.10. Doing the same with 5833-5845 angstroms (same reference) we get 5844.52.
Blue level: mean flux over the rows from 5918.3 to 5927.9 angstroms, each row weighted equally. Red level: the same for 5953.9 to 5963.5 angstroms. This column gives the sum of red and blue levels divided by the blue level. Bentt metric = 1.88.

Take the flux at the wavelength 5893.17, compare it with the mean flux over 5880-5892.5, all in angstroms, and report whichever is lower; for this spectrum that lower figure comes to 1.41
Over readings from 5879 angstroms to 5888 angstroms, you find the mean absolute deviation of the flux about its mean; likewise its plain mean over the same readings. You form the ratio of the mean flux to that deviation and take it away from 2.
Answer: -12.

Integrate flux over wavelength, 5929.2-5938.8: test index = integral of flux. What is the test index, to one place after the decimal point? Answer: 10.3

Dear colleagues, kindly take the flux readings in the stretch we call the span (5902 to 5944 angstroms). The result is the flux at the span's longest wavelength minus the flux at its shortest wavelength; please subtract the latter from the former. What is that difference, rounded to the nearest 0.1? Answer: 0.3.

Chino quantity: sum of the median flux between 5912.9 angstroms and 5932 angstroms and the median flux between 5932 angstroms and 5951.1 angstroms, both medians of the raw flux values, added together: 3.34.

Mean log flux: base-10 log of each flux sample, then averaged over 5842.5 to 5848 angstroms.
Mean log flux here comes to 0.197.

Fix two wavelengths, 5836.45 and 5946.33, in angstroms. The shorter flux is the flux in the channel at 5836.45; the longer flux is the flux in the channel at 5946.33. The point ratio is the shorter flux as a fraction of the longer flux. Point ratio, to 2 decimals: 1.15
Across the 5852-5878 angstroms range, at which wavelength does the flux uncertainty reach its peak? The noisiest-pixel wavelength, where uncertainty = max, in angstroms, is 5863.39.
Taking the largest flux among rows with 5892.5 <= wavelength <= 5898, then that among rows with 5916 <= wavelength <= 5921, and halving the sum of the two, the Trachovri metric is 1.68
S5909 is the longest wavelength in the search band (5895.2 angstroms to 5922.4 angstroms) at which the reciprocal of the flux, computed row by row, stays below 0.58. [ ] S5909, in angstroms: 5919.01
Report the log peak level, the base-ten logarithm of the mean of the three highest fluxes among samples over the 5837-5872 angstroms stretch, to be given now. 0.38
